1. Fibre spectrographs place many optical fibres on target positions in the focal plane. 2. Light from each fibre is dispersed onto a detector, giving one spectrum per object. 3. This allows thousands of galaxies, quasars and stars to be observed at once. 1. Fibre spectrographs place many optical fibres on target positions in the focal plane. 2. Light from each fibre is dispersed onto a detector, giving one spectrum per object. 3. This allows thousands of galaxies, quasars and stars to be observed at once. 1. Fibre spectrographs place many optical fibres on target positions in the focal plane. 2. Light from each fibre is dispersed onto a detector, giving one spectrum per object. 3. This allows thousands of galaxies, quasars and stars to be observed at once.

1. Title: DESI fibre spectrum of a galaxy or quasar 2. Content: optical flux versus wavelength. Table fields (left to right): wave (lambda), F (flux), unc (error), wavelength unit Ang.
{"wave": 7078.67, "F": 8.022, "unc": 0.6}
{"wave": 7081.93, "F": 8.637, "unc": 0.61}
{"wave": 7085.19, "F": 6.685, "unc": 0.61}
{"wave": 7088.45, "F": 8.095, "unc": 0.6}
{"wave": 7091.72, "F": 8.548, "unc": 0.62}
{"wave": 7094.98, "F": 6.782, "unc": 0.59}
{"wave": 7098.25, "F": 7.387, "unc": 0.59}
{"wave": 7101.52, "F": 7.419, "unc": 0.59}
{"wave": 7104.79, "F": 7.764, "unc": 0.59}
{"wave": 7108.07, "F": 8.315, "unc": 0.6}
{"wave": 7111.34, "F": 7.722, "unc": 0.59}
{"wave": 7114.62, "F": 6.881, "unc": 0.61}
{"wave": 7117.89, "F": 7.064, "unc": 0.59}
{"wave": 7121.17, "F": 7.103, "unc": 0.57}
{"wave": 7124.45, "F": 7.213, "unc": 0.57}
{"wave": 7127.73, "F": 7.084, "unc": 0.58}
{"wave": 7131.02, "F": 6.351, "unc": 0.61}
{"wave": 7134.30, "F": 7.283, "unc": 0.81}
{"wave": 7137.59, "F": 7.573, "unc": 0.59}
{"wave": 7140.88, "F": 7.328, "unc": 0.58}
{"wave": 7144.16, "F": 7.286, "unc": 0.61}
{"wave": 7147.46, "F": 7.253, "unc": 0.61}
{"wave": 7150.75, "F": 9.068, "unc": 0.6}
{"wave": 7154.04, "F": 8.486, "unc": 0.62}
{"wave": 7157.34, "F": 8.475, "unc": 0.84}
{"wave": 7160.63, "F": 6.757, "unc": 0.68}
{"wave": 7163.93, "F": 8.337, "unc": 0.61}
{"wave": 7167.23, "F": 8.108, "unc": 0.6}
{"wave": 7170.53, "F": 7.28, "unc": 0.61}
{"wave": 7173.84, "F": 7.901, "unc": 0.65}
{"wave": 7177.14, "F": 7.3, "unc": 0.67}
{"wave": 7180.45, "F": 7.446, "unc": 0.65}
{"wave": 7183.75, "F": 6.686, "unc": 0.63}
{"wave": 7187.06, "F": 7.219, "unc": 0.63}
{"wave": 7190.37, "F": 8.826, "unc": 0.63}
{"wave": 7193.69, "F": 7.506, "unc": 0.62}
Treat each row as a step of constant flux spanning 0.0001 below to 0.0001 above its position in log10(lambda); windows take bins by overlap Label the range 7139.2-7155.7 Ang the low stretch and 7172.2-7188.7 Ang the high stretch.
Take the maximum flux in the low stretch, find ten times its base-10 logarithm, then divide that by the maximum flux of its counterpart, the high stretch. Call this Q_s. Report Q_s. 1.21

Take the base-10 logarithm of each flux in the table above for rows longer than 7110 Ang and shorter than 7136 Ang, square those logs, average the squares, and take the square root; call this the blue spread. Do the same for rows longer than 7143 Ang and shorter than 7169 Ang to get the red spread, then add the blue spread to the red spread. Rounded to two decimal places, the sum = 1.75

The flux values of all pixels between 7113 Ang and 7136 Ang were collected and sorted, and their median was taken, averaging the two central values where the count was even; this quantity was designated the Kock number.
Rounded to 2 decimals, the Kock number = 7.08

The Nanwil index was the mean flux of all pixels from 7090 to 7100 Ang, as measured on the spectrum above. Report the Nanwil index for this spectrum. 7.57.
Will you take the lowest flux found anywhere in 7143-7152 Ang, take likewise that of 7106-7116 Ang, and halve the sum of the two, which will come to 7.1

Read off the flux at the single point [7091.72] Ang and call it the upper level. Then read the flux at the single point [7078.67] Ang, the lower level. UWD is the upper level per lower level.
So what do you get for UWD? 1.07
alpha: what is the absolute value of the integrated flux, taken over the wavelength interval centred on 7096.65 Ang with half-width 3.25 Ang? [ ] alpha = 46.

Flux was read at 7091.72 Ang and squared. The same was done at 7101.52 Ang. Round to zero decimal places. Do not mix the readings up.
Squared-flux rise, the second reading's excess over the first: -18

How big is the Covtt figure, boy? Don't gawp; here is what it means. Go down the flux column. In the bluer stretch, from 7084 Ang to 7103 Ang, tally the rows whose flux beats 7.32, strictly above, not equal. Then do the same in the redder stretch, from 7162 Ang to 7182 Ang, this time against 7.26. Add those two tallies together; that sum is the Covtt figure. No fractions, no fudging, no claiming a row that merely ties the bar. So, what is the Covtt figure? 10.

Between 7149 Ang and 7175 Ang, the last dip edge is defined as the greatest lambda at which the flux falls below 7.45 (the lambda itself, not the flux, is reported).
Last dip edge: 7170.53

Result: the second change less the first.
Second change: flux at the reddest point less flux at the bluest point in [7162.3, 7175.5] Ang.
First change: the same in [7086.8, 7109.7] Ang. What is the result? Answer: -0.66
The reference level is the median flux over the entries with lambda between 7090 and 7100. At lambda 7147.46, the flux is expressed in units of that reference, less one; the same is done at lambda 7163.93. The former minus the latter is -0.15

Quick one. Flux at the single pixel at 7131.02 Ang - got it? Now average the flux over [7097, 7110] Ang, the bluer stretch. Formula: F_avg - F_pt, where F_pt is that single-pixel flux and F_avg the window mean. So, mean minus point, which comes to 1.4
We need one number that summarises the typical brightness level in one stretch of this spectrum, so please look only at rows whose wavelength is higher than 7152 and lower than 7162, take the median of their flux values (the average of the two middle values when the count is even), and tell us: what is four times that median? 33.9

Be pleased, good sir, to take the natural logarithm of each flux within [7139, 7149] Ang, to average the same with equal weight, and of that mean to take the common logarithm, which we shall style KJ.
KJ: 0.298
